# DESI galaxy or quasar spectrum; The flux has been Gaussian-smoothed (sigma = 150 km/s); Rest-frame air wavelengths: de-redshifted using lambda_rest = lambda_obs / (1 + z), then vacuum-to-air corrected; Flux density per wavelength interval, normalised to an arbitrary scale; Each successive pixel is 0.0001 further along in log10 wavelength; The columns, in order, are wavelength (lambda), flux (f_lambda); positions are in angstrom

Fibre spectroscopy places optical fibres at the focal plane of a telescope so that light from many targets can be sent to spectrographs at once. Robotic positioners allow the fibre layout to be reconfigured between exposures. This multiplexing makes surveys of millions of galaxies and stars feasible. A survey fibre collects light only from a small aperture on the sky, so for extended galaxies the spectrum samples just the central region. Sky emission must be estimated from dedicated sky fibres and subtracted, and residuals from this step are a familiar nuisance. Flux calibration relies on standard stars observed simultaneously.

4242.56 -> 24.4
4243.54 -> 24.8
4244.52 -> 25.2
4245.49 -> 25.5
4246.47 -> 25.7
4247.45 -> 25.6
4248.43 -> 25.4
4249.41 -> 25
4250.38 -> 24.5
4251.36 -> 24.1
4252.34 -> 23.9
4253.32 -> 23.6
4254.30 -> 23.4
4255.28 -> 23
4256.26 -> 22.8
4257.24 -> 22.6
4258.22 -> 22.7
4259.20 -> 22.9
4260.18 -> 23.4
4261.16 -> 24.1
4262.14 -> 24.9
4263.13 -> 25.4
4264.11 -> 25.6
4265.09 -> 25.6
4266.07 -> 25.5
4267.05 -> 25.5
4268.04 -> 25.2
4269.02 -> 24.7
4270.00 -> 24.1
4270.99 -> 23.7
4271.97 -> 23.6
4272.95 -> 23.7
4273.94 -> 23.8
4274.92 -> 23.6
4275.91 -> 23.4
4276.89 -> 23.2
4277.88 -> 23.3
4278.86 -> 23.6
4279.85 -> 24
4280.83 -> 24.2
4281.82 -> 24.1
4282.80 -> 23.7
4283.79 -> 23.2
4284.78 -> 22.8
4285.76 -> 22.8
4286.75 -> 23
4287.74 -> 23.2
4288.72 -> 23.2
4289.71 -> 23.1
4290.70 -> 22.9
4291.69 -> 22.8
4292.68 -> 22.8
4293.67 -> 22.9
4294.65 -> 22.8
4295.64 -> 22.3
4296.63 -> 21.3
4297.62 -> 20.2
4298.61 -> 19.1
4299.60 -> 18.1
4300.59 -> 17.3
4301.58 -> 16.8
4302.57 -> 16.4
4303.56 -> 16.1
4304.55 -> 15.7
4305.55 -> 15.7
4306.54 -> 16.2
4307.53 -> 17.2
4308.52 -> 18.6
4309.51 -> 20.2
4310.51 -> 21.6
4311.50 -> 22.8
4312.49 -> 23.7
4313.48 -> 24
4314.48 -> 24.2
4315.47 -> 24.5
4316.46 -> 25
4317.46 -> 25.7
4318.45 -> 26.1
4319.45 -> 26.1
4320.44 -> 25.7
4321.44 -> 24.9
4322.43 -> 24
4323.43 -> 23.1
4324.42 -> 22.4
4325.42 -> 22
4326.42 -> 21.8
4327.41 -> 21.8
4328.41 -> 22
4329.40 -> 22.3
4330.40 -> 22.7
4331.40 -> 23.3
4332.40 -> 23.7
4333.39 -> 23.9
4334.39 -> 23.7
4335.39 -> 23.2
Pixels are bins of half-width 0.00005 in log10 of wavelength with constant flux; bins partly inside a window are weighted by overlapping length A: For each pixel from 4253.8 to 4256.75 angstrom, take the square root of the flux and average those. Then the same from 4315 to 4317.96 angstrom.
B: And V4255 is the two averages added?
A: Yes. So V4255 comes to 9.8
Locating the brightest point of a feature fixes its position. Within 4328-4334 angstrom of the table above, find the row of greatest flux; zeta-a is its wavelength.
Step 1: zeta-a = 4333.39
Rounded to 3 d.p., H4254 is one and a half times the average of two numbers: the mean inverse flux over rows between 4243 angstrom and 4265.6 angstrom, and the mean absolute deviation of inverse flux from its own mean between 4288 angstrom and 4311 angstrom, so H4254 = 0.036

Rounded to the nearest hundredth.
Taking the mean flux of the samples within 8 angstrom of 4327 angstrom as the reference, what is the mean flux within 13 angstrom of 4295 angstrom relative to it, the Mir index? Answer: 0.88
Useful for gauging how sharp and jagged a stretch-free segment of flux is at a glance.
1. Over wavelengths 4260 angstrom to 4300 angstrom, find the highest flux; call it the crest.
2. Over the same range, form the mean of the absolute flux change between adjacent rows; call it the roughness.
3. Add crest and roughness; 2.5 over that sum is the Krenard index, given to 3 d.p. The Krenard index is 0.096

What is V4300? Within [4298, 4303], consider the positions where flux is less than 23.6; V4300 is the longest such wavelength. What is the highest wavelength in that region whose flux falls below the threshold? 4302.57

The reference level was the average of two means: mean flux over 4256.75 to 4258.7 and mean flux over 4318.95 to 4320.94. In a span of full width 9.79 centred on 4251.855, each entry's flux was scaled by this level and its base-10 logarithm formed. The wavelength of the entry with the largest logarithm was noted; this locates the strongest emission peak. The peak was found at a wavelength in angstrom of 4247.45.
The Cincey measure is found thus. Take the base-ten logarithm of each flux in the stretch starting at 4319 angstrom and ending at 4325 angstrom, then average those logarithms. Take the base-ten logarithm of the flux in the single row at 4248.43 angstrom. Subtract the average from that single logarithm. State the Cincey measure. 0.019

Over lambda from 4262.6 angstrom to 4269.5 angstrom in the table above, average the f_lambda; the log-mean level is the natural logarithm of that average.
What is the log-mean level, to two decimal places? 3.23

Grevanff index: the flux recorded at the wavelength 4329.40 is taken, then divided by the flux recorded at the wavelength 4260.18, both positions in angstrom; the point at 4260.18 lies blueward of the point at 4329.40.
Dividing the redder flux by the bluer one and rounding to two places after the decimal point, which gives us 0.95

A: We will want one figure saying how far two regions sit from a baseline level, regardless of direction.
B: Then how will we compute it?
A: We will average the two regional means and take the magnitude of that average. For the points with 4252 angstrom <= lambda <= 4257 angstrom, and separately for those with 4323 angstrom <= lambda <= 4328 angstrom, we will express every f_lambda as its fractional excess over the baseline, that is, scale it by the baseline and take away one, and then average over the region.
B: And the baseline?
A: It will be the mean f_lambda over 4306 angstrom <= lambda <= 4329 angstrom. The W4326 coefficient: 0.001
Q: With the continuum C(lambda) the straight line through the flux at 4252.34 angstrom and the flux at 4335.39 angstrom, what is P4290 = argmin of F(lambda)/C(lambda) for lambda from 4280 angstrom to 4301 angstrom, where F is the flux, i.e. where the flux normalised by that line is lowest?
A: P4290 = 4300.59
